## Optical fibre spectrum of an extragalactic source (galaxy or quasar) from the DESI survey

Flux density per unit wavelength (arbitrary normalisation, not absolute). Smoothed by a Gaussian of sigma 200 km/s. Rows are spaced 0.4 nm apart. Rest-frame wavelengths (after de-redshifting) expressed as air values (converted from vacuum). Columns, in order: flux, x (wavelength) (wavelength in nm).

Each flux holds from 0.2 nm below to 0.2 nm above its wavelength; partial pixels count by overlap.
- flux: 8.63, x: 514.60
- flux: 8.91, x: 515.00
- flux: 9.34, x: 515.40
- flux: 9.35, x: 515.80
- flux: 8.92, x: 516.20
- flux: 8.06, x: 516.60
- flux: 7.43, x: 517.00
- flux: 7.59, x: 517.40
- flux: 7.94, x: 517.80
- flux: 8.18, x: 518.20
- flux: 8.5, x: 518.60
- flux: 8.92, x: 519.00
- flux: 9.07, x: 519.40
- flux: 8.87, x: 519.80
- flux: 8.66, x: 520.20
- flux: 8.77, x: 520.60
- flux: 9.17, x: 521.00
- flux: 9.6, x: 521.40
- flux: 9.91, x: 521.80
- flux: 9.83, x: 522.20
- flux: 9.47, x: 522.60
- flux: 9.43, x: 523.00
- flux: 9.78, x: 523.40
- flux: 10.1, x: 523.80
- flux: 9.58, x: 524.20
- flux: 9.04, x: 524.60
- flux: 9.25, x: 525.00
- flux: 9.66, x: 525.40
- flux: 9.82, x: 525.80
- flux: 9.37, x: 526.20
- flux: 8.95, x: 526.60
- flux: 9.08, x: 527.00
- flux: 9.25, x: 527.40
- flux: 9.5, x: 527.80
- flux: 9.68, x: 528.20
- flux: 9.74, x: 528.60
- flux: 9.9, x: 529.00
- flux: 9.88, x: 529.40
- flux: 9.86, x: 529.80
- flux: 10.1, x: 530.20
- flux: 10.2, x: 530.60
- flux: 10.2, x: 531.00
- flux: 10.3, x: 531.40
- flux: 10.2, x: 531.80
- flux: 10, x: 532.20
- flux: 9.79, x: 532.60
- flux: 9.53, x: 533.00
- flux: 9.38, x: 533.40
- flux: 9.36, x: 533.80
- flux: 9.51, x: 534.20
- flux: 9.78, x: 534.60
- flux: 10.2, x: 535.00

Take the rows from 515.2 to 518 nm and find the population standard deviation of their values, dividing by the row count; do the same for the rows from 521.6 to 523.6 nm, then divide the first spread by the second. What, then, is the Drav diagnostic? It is 3.8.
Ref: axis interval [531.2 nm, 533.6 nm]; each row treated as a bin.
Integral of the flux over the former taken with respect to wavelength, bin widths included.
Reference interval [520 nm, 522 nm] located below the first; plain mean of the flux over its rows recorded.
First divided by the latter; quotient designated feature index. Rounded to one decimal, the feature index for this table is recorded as 2.6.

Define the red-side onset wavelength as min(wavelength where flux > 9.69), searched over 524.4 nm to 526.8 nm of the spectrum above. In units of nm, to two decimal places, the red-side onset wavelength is 525.80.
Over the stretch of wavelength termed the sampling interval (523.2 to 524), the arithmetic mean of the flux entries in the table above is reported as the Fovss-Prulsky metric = 9.9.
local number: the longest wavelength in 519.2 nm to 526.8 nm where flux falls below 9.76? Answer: 526.60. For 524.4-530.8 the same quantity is 528.60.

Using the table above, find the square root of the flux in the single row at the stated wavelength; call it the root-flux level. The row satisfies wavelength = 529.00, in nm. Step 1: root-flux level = 3.15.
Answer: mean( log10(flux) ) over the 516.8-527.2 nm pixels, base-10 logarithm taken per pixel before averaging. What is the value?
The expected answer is 0.957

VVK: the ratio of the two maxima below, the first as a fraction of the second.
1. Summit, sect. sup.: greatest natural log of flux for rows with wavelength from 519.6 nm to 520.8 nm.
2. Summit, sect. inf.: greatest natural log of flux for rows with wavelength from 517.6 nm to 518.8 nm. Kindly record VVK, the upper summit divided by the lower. 1.02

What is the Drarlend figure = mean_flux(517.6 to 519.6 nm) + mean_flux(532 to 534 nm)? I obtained 18.1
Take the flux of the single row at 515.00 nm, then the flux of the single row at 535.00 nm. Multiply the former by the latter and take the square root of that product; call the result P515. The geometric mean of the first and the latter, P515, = 9.5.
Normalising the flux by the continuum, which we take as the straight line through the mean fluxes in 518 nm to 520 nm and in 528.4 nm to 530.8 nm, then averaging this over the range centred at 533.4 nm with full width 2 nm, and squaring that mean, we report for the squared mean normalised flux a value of 0.84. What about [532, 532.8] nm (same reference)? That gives 0.93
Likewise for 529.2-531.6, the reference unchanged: 1.01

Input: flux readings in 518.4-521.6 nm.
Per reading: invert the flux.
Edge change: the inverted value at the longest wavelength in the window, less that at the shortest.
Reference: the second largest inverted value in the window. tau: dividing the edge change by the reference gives -0.12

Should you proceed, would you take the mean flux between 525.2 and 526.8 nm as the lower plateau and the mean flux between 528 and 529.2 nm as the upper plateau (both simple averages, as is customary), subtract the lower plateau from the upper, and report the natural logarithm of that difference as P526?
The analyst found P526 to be -1.1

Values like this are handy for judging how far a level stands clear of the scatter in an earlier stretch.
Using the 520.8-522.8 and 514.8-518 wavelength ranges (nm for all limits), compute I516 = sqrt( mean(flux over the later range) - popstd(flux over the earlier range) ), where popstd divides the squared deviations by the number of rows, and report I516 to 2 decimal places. 2.98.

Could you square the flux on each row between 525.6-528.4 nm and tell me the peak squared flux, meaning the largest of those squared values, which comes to 96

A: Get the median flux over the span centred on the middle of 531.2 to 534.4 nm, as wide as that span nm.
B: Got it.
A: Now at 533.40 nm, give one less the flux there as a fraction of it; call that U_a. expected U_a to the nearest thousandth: 0.029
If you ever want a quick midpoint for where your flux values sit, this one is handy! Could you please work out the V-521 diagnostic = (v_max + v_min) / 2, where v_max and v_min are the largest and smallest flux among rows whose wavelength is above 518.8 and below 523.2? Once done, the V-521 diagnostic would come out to 9.3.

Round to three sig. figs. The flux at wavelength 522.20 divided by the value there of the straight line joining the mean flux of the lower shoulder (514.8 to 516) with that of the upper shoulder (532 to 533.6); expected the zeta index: 1.05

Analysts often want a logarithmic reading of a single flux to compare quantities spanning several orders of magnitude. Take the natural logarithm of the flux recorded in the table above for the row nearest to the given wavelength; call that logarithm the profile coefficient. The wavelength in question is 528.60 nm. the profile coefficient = 2.28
